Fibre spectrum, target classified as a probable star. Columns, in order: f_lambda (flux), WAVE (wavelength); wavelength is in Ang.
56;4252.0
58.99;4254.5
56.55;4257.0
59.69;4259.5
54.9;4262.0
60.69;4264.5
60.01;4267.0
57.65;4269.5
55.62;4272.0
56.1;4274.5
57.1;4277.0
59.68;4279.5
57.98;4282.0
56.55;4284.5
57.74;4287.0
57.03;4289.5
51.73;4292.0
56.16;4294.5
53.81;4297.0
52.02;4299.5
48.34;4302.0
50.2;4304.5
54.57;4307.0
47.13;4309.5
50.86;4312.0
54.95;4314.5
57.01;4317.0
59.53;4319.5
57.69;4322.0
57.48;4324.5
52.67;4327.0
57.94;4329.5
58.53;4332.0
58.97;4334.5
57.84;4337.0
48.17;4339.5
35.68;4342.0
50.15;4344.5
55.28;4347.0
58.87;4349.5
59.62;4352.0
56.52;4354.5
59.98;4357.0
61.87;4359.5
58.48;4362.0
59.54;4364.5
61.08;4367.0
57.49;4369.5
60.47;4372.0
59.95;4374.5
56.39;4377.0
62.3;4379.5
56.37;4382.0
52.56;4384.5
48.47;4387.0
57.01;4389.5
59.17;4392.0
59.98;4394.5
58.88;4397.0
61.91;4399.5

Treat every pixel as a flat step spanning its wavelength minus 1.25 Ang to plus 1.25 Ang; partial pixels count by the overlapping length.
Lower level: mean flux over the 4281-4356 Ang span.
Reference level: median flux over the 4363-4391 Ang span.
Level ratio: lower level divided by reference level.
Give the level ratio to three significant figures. 0.946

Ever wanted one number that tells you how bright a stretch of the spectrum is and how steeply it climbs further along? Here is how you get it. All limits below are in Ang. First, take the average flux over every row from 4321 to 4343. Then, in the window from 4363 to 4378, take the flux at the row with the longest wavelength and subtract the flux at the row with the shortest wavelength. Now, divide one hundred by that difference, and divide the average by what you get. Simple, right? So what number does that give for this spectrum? -1.7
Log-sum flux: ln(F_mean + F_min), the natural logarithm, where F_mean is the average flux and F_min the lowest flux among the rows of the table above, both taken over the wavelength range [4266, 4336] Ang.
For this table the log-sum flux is 4.63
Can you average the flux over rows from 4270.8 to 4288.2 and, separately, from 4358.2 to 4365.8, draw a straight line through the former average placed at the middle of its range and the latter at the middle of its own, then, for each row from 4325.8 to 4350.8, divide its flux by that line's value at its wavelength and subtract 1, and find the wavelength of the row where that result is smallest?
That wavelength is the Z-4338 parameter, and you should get 4342.0 Ang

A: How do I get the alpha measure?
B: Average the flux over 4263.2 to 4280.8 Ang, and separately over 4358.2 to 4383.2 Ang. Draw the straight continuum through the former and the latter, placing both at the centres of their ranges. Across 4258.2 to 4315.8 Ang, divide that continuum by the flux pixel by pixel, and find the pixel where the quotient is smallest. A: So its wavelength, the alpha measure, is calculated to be 4264.5 Ang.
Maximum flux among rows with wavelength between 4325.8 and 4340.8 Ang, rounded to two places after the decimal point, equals 58.97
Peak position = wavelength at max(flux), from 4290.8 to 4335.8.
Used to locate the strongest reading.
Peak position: 4319.5 Ang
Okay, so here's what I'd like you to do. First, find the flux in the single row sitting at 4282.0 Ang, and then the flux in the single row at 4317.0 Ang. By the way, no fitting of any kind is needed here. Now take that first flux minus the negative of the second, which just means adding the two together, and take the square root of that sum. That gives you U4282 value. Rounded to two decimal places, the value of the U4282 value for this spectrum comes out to 10.72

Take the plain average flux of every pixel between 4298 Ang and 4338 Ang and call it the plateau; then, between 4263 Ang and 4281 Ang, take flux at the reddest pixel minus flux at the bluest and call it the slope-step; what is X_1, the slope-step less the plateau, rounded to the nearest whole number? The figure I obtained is -56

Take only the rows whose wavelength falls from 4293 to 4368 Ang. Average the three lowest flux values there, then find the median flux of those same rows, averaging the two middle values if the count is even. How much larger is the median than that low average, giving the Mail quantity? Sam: 13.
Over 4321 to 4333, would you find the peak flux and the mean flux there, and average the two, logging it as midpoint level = 57.7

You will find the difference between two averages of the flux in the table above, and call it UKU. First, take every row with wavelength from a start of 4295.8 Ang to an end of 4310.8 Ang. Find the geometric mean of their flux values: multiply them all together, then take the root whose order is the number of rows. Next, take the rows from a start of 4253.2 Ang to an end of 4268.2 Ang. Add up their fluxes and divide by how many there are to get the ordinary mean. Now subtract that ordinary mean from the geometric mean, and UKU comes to -7.5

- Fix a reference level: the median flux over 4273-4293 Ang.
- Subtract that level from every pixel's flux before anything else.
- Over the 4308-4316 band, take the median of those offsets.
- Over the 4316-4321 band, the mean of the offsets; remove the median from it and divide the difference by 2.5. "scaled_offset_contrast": 3.0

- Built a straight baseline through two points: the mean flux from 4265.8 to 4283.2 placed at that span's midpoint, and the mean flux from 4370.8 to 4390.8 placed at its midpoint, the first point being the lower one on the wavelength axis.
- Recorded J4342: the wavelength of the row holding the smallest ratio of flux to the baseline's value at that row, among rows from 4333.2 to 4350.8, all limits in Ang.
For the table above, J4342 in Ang 4342.0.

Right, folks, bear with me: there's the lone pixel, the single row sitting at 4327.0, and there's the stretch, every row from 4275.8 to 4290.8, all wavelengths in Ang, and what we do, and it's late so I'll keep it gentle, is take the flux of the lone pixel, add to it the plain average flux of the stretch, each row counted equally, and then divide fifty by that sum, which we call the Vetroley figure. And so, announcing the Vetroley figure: 0.453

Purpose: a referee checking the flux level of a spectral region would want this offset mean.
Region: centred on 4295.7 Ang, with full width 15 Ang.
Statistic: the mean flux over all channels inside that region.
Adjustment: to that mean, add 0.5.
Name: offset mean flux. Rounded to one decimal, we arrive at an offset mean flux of 53.7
